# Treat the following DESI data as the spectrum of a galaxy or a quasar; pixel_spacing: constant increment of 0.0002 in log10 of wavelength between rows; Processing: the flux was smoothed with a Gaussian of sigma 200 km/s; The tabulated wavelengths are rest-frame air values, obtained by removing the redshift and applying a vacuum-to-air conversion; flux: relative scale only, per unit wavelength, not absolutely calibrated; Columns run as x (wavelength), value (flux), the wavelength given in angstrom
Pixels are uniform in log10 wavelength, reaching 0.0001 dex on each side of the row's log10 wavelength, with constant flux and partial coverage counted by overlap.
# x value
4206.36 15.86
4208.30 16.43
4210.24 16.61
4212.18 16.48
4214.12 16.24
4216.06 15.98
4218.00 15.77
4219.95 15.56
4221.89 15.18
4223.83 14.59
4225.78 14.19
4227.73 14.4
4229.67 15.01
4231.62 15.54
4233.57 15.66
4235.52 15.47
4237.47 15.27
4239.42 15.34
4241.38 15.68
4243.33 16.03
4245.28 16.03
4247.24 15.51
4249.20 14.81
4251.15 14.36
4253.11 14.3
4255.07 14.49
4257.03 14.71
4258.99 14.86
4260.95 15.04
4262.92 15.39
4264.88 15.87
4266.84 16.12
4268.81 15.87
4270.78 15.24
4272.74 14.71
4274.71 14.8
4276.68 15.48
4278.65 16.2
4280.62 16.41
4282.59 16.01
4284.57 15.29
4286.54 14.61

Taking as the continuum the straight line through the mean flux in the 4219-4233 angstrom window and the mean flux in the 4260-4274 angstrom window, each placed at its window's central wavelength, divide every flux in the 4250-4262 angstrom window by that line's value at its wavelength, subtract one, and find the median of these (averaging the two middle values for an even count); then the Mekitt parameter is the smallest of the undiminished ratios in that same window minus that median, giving 0.983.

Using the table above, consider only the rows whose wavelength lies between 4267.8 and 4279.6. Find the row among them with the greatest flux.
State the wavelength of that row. 4278.65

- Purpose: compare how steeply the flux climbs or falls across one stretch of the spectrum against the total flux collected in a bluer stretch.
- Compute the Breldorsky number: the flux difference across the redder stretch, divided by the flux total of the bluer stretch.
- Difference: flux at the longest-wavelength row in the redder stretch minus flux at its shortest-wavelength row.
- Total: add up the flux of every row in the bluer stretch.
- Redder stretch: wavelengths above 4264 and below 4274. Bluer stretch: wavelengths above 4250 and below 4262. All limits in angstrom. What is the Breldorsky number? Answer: -0.013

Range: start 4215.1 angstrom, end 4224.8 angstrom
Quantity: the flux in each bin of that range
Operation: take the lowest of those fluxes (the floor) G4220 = 14.59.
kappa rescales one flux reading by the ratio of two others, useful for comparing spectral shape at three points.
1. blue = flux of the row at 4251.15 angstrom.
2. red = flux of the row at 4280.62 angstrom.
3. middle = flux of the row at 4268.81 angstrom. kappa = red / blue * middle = 18.1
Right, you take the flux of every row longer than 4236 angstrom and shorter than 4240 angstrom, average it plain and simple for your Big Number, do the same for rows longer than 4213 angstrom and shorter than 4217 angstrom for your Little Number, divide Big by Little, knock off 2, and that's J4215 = -1.05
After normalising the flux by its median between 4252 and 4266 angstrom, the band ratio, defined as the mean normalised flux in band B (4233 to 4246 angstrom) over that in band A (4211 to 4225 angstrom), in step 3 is 1.00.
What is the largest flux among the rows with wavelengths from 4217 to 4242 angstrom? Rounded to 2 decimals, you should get 15.77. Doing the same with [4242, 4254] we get 16.03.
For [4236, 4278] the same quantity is 16.12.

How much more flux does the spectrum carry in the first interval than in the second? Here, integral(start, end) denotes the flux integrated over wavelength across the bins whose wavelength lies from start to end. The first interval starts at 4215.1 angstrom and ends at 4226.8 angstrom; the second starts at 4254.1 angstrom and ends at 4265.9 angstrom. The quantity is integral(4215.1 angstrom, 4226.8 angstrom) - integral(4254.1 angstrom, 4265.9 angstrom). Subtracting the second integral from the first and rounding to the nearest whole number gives 0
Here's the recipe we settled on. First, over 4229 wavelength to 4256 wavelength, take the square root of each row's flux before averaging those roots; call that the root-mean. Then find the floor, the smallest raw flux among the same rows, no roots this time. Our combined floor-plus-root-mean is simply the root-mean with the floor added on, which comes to 18.2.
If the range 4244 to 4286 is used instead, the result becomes 18.2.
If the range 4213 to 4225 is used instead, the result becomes 18.5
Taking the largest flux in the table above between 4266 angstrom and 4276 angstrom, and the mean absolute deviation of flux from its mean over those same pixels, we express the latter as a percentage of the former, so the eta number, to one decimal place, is 3.2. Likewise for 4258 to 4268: 2.7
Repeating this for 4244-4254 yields 3.8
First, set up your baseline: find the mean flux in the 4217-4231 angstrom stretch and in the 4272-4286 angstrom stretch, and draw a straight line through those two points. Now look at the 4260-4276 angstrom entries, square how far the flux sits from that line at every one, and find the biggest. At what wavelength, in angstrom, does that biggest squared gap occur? 4272.74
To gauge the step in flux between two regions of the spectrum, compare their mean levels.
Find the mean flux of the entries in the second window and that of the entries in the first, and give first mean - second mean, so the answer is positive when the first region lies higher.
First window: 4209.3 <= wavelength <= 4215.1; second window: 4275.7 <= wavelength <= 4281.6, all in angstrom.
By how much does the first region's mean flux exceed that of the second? 0.4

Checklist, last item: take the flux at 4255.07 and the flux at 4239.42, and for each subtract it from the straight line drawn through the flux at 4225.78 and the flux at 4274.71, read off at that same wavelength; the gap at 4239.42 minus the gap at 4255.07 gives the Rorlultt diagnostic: -1.0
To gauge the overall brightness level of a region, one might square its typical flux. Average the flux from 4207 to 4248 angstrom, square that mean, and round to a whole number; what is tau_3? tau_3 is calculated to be 242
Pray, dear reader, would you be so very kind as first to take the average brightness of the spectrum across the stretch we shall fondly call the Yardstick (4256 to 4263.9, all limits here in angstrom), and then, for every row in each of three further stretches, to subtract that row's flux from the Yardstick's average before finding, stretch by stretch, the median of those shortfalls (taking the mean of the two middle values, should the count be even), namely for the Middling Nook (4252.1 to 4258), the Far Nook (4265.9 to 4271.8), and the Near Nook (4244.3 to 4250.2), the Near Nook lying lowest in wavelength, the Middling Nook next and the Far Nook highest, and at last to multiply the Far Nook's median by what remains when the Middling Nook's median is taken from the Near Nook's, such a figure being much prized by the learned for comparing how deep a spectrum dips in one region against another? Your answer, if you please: 0.9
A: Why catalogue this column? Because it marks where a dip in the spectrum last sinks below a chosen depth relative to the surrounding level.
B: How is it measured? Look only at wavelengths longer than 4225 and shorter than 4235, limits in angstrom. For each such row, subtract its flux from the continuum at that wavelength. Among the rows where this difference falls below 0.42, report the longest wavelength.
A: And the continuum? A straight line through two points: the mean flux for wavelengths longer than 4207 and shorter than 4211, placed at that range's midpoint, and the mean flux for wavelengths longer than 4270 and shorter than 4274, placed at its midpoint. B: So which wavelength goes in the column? 4233.57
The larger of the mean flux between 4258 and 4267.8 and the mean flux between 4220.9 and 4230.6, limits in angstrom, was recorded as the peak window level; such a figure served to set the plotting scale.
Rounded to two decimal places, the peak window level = 15.46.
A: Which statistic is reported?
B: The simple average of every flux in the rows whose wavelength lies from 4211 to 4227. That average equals 15.5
